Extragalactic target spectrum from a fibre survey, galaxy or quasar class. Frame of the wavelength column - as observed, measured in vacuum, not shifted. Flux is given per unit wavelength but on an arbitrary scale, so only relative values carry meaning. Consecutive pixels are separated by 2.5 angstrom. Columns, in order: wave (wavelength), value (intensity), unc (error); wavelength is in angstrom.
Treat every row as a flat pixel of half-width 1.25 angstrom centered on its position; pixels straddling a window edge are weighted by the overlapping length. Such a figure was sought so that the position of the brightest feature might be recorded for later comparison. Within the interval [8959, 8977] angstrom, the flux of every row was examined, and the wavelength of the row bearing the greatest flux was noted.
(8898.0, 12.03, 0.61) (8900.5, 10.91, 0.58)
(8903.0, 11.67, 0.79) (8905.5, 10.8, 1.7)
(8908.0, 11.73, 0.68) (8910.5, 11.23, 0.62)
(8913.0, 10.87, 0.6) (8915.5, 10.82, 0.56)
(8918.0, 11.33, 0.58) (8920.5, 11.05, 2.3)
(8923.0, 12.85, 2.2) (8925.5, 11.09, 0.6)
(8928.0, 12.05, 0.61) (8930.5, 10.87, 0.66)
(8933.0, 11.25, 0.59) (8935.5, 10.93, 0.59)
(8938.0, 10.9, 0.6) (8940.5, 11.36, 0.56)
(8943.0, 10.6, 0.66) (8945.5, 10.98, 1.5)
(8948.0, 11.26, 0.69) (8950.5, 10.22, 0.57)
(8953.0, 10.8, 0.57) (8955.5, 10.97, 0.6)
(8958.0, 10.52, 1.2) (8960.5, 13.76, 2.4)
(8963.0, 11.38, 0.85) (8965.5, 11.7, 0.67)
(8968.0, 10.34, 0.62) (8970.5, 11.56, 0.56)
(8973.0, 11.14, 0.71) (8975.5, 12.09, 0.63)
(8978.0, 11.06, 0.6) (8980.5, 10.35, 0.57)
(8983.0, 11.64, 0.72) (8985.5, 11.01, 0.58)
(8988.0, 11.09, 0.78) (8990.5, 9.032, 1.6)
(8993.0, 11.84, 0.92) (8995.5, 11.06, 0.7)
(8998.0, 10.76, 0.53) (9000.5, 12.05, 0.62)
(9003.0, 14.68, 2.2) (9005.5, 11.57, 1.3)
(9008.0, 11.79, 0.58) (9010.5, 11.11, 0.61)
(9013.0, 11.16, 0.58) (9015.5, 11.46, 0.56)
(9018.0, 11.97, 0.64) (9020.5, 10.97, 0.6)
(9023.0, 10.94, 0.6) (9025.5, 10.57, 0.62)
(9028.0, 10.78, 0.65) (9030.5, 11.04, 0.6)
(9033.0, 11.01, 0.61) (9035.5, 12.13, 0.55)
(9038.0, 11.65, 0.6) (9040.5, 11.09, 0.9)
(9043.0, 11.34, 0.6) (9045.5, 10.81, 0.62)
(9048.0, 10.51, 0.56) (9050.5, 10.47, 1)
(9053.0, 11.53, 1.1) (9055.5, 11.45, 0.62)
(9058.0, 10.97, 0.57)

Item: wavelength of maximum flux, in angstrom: 8960.5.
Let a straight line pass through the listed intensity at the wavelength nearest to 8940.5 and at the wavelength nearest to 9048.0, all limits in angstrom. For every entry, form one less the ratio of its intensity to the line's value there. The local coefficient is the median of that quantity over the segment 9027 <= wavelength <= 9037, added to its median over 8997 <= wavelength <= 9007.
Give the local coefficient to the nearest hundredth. -0.12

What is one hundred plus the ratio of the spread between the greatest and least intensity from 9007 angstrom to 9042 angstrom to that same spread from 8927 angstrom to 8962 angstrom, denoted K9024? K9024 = 100.4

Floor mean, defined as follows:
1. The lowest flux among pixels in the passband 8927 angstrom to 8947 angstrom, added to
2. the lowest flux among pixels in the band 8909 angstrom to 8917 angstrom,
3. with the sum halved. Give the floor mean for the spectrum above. 10.7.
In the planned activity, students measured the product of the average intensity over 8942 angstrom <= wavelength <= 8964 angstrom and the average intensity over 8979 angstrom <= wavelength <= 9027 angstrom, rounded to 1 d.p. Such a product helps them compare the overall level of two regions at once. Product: 126.4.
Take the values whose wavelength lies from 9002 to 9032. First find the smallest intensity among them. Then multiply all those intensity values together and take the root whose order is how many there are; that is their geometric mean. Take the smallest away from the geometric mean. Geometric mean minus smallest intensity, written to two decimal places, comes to 0.89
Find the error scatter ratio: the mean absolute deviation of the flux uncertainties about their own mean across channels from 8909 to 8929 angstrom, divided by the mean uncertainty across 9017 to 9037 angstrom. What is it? 1.0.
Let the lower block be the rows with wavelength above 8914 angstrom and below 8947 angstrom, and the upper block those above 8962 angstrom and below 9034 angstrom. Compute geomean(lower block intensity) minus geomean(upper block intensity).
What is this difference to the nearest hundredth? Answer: -0.03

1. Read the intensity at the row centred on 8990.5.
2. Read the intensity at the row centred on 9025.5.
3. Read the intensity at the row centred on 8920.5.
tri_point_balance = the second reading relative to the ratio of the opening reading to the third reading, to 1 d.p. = 12.9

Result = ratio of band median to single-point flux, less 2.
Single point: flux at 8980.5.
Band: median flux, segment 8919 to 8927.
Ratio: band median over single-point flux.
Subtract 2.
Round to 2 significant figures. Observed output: -0.93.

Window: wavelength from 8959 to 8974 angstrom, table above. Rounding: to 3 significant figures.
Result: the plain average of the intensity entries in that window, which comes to 11.6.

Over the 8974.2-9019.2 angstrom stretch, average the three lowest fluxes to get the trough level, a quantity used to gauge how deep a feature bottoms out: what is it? 10.0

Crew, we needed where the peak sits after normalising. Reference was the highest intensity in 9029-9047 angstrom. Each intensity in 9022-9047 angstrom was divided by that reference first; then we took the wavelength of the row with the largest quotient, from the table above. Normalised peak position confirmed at 9035.5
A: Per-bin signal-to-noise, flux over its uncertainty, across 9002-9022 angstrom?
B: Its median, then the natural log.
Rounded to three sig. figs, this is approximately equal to 2.92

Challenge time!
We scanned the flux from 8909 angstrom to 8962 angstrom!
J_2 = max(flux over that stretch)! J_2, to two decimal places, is 13.76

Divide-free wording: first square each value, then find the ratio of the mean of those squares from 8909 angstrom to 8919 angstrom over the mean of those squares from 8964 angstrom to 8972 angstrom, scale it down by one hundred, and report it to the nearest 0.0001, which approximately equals 0.0097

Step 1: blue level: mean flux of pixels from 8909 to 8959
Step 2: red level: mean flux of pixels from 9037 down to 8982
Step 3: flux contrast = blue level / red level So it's 0.98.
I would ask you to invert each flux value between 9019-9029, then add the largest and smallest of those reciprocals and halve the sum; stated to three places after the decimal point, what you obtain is 0.093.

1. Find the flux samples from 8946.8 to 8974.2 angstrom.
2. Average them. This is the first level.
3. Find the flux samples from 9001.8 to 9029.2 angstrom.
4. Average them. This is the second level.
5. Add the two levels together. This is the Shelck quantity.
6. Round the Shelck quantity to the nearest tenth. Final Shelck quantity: 22.8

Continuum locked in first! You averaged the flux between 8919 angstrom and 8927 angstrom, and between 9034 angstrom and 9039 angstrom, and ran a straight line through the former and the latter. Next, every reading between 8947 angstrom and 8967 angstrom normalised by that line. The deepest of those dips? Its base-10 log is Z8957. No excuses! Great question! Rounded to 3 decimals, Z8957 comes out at -0.059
